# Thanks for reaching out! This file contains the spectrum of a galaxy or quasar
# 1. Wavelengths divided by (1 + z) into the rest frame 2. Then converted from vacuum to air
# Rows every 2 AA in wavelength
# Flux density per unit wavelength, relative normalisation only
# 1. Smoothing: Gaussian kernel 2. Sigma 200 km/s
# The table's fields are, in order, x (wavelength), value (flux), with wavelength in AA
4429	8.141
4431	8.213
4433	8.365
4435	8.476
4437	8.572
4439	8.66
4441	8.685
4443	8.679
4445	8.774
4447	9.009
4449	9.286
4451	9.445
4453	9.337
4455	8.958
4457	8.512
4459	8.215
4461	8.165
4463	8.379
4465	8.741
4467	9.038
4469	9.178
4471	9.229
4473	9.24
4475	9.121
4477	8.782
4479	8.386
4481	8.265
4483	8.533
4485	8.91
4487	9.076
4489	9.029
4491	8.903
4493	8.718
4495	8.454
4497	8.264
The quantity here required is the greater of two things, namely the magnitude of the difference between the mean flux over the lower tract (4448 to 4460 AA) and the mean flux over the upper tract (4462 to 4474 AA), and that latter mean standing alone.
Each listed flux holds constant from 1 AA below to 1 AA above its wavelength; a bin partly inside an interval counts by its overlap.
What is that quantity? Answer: 8.97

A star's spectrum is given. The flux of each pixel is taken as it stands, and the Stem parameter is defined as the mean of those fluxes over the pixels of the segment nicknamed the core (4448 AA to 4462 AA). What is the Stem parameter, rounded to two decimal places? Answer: 8.85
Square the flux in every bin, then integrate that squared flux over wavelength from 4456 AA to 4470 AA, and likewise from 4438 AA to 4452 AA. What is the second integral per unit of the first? 1.08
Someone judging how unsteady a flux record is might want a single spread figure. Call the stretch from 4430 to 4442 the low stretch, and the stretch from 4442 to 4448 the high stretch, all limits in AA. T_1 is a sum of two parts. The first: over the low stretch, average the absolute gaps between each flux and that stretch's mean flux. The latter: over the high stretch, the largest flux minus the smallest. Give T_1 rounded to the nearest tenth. 0.5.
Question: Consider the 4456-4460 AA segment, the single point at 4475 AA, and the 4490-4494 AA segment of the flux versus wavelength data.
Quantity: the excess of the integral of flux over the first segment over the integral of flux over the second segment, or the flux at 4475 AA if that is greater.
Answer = 9.12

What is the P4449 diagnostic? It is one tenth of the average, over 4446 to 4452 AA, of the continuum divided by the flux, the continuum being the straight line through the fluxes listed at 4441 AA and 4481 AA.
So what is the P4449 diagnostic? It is 0.093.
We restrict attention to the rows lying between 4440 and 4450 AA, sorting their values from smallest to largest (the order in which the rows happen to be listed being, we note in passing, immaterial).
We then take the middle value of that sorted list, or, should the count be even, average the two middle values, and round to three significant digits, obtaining 8.77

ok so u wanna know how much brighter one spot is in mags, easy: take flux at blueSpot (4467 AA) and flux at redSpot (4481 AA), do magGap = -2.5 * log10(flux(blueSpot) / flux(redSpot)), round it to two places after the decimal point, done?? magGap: -0.10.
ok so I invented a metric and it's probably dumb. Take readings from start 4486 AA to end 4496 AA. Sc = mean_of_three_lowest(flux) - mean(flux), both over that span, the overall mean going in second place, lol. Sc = -0.14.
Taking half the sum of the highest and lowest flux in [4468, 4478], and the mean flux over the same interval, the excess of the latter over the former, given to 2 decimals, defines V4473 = 0.10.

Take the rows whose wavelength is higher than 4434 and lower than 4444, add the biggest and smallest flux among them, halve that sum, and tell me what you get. 8.58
